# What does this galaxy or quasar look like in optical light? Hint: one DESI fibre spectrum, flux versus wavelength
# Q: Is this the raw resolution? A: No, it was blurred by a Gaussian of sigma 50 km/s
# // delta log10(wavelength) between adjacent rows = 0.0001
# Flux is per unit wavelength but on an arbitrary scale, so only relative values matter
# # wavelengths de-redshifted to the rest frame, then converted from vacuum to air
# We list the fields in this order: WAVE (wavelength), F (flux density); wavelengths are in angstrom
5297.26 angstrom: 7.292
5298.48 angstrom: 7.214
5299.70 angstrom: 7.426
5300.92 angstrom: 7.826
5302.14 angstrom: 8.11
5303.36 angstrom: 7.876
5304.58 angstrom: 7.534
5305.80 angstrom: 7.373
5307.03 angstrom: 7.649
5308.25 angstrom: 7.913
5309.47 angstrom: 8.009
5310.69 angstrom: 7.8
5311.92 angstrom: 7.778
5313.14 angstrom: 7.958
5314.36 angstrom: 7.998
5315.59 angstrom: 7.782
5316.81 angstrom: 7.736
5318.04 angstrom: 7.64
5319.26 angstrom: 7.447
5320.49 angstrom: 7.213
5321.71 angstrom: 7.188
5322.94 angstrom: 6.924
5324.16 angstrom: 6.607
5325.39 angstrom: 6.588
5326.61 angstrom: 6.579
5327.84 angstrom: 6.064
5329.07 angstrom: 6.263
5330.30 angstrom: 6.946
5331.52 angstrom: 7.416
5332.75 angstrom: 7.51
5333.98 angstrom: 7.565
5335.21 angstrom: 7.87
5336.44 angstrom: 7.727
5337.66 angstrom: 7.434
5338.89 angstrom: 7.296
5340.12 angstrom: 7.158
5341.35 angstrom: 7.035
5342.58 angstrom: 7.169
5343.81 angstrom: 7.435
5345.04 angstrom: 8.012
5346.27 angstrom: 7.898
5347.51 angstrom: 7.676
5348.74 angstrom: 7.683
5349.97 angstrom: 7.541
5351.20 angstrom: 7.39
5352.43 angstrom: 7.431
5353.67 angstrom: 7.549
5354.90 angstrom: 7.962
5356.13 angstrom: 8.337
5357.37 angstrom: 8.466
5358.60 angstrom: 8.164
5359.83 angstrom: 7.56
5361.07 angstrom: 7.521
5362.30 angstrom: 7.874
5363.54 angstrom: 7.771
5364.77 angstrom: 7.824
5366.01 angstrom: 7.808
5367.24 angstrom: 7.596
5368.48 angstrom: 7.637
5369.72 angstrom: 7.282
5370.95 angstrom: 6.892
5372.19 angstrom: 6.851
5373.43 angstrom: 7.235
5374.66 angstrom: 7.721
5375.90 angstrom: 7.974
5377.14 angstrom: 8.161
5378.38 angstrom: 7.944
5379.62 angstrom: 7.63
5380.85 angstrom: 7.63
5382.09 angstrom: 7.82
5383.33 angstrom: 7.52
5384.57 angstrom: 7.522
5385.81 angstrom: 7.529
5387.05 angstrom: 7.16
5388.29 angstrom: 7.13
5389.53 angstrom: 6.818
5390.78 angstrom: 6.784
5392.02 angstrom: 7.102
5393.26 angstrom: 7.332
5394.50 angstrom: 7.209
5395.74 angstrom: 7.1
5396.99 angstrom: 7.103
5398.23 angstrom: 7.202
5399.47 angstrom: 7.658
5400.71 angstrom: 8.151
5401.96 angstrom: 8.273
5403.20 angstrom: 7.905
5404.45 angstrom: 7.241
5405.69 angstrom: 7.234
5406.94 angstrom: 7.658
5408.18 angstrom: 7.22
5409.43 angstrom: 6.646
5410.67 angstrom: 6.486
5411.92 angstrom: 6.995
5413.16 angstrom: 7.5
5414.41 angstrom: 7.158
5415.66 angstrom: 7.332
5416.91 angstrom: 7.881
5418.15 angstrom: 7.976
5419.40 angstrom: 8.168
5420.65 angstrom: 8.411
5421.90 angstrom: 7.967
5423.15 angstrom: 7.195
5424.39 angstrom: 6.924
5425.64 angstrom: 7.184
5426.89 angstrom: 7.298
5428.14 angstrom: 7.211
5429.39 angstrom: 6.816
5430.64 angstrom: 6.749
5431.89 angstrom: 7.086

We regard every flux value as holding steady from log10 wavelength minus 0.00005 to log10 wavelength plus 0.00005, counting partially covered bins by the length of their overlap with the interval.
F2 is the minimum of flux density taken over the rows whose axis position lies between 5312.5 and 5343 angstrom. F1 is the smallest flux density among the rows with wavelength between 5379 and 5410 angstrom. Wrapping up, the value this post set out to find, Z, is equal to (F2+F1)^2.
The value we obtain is 162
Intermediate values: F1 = 6.646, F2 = 6.064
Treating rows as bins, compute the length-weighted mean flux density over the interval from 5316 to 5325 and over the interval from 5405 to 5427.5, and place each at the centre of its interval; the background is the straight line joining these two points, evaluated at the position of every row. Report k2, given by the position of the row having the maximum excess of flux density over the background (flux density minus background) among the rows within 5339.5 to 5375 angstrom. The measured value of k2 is 5357.37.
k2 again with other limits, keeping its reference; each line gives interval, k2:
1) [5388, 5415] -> 5401.96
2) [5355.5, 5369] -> 5357.37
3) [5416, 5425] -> 5420.65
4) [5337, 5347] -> 5345.04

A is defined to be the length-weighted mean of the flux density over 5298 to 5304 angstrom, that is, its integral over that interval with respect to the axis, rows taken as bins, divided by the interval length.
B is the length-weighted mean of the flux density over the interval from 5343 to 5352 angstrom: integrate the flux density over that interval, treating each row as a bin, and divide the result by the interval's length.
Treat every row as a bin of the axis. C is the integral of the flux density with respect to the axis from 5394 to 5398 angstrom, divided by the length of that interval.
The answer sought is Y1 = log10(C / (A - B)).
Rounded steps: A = 7.7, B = 7.6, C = 7.1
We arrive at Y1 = 2.09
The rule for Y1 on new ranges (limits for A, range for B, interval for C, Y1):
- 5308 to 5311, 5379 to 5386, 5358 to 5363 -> 1.40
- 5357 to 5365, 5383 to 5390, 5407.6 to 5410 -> 1.07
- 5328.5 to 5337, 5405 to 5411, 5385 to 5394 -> 1.47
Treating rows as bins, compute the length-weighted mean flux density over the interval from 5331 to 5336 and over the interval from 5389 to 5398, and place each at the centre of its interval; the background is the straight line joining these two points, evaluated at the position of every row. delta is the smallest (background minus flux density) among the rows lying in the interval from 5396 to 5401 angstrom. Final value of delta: -1.15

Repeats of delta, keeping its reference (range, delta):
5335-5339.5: -0.30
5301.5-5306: -0.25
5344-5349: -0.52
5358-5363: -0.79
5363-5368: -0.51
